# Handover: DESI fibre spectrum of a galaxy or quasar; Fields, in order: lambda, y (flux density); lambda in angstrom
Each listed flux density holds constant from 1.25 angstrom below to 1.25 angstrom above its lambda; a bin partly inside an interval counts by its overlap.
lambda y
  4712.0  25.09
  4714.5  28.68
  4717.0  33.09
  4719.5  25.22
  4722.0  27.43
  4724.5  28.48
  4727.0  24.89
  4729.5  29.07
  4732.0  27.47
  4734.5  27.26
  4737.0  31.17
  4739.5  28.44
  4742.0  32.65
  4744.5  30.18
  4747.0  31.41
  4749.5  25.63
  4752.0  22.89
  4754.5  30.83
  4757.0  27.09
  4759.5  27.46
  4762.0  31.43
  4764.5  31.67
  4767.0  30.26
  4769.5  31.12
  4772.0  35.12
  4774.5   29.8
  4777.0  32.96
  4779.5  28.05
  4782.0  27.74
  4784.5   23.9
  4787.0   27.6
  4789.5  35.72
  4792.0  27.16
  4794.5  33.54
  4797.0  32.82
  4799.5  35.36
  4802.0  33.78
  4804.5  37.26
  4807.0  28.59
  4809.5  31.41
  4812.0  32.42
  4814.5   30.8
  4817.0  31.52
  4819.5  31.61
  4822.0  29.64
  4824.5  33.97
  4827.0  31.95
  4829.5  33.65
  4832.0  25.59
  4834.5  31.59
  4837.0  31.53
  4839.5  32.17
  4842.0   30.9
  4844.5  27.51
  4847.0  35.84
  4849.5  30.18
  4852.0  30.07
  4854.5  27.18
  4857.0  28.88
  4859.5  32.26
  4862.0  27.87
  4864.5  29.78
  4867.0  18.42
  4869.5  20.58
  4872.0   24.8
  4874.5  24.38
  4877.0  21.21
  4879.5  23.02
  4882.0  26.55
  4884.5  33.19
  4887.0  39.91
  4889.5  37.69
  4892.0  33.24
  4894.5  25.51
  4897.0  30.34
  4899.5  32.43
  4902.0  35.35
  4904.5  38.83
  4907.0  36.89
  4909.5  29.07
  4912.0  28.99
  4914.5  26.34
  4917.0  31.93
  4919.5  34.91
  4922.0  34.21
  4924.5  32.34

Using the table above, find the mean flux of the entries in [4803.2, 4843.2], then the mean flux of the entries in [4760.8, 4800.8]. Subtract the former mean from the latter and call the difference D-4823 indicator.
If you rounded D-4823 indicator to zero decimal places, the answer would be -1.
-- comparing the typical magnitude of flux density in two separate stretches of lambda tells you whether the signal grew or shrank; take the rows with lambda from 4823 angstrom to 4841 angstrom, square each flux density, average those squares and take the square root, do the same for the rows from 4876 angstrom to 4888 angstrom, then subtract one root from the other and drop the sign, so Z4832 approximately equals 2.0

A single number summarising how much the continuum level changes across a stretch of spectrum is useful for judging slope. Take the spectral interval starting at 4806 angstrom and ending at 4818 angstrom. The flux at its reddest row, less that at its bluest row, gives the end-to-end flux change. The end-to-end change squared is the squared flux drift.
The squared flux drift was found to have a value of 8.6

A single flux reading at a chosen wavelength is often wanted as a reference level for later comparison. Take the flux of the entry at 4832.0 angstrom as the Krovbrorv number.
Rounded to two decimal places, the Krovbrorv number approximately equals 25.59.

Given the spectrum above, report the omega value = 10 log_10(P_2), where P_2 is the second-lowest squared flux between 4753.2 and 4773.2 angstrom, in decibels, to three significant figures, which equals 28.8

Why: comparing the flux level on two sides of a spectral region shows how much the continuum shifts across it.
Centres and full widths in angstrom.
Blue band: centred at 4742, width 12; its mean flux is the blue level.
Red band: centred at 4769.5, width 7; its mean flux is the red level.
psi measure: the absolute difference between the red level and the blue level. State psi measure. 1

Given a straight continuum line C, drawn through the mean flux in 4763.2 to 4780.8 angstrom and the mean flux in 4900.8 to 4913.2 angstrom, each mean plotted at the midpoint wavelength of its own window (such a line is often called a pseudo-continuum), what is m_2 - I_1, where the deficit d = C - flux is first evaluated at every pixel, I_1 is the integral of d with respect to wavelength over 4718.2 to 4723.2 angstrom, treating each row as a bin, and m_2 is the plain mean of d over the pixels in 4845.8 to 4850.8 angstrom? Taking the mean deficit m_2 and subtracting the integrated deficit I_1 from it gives -20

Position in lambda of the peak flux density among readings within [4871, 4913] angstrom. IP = 4887.0 angstrom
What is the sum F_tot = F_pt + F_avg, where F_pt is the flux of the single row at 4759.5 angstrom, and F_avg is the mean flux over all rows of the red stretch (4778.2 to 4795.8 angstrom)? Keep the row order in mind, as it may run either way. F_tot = 57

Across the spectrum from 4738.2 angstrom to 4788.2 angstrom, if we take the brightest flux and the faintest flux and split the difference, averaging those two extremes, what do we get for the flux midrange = 29.0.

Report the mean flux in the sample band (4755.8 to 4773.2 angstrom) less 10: 20.6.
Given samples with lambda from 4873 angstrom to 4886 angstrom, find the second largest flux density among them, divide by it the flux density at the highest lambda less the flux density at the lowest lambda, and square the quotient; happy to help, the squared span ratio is 0.11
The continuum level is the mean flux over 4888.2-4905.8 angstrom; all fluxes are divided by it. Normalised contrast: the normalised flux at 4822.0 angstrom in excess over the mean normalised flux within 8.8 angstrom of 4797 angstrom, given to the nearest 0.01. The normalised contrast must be -0.12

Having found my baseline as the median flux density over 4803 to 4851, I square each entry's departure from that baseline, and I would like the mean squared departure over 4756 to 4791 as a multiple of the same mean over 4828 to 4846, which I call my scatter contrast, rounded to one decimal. 1.5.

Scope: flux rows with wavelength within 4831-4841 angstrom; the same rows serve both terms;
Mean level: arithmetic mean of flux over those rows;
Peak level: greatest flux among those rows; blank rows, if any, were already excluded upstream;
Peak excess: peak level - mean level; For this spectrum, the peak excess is 2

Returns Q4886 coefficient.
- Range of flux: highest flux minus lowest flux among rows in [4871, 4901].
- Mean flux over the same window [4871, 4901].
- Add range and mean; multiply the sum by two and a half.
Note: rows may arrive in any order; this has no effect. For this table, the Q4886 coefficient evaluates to 120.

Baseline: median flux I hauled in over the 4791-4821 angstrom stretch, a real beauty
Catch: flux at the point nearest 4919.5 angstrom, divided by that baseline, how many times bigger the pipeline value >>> 1.09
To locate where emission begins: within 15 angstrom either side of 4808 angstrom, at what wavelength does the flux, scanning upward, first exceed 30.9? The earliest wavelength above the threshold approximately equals 4794.5 angstrom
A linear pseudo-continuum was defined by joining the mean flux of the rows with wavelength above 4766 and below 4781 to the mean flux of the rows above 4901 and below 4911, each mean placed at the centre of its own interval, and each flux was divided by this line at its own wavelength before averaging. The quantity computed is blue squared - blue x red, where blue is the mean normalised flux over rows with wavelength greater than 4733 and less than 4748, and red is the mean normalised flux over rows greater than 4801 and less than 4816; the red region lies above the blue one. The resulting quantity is -0.01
